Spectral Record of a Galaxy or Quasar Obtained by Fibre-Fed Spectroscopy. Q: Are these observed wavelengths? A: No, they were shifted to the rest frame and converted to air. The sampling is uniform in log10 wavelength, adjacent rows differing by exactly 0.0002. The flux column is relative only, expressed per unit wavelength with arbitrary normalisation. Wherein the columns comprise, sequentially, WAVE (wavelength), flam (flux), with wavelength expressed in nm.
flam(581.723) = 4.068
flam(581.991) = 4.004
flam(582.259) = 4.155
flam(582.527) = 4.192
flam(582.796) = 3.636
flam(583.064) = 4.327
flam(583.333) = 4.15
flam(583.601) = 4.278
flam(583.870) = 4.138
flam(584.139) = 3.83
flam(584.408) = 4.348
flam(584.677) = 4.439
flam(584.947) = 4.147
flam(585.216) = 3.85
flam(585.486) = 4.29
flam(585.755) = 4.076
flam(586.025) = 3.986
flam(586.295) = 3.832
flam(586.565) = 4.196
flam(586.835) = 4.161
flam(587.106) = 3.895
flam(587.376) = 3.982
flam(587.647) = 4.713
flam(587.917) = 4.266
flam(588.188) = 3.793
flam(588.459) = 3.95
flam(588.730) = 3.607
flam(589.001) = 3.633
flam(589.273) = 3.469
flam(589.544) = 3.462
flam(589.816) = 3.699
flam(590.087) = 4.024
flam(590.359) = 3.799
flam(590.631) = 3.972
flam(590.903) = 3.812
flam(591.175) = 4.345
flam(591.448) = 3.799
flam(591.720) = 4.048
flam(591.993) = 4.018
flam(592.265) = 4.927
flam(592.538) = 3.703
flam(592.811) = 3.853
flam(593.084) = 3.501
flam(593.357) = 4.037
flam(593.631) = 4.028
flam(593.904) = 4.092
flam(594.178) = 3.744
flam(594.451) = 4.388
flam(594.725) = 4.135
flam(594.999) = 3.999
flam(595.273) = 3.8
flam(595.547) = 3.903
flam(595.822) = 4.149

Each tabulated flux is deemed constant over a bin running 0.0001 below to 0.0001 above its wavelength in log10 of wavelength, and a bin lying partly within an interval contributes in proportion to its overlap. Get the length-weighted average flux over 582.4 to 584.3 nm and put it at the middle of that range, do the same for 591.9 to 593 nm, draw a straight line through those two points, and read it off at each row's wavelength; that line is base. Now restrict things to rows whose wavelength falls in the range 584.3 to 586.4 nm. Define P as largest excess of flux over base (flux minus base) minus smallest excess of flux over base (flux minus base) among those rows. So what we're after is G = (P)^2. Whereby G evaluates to 0.4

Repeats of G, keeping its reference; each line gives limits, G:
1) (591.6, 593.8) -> 2.0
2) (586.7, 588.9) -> 1.2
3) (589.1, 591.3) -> 0.8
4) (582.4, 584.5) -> 0.5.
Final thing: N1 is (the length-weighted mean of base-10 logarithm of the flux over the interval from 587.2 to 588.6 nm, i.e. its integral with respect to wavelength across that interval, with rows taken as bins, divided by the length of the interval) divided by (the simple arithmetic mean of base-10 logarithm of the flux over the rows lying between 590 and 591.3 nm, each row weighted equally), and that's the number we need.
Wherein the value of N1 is 1.02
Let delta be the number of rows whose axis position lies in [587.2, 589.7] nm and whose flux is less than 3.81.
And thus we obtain 5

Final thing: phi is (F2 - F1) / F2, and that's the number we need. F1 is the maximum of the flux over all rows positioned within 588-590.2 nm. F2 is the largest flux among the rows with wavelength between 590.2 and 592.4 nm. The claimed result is 0.183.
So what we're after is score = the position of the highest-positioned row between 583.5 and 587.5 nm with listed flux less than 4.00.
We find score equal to 587.376 nm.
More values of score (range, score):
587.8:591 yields 590.903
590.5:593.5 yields 593.084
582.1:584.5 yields 584.139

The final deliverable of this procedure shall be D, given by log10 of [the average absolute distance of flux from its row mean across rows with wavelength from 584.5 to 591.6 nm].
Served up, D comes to -0.64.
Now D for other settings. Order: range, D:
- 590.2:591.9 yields -0.80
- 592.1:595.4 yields -0.60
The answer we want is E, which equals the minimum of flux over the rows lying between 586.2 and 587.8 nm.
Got 3.832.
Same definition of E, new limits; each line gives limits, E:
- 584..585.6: 3.83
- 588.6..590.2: 3.462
